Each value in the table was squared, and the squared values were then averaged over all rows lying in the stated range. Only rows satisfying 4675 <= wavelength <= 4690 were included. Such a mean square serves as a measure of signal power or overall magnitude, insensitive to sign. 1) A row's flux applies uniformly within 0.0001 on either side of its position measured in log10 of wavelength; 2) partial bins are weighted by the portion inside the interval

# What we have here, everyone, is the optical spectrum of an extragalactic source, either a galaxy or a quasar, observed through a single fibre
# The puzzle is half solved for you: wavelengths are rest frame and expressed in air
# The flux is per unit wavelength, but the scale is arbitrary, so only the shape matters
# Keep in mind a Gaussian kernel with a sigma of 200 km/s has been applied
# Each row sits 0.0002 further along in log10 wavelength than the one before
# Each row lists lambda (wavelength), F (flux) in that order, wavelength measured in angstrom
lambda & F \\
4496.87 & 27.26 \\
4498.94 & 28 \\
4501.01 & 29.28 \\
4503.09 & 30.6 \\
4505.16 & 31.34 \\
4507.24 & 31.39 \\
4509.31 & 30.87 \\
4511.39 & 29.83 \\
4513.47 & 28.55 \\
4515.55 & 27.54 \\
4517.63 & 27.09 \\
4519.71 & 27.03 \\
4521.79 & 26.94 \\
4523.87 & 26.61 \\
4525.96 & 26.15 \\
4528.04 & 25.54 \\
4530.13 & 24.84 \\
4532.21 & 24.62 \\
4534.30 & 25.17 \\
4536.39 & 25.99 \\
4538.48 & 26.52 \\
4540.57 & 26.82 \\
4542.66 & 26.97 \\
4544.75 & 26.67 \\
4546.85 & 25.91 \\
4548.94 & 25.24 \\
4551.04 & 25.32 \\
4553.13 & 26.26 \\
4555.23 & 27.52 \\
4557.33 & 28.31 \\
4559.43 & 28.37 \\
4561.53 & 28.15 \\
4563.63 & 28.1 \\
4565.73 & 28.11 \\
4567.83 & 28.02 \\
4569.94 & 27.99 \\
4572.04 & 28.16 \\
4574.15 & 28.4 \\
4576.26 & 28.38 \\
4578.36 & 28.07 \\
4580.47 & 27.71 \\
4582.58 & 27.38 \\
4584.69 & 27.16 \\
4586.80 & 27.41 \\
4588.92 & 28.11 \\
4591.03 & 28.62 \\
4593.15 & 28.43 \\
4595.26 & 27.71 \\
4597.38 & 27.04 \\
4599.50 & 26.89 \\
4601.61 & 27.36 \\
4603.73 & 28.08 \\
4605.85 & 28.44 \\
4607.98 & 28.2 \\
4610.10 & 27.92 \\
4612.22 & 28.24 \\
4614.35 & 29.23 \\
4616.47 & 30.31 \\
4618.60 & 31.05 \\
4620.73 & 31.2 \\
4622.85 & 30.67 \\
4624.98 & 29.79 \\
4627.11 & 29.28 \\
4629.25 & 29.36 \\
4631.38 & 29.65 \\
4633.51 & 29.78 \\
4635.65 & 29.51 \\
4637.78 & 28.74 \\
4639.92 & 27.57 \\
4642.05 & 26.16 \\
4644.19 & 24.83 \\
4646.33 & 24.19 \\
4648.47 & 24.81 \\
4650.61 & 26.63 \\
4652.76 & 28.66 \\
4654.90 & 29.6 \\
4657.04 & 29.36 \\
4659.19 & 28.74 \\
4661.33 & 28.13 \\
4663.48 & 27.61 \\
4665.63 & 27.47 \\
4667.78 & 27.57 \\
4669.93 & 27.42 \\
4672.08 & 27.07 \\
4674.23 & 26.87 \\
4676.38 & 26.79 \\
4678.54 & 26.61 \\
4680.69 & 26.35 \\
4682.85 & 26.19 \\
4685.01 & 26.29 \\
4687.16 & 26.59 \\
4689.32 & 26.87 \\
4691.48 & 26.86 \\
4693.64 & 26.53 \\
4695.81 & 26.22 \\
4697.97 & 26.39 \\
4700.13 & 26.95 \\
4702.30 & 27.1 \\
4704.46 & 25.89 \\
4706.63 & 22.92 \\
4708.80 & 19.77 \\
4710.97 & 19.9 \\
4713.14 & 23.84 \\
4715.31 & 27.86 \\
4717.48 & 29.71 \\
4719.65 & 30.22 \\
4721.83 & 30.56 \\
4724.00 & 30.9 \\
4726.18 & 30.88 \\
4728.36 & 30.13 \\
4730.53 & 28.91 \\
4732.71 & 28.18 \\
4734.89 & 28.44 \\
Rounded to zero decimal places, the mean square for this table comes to 704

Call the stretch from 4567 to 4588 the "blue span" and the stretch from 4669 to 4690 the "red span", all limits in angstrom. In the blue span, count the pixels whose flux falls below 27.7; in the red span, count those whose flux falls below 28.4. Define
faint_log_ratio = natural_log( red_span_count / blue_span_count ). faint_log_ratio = 1.2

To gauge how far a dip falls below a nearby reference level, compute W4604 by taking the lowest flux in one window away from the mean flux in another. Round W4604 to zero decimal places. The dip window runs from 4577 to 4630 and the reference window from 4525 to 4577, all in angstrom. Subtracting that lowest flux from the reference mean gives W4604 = 0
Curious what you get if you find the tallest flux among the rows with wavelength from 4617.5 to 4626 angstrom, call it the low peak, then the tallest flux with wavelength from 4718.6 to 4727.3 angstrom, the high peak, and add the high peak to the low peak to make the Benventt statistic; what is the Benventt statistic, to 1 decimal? 62.1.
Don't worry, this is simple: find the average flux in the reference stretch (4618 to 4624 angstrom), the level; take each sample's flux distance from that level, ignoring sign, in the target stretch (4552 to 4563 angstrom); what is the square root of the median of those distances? 1.68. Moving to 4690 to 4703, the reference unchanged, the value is 2.07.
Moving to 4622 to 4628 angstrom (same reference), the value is 1.09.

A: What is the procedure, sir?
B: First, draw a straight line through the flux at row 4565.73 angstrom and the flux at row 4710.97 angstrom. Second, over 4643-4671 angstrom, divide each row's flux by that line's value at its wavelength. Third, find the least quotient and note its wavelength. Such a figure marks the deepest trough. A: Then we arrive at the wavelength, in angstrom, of 4646.33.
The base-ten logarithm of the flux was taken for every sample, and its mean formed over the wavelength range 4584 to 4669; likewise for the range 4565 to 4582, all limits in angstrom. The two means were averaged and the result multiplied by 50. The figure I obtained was 72.5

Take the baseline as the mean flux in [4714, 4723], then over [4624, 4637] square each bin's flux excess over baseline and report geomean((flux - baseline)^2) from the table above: 0.0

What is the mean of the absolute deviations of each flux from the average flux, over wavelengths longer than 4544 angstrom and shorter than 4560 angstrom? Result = 1.0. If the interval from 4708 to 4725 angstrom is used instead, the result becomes 4.1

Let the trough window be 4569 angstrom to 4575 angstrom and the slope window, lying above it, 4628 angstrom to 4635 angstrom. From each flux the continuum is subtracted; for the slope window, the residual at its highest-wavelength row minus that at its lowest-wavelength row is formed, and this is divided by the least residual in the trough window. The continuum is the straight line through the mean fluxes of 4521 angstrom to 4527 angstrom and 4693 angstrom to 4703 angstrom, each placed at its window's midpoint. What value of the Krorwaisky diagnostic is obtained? 0.3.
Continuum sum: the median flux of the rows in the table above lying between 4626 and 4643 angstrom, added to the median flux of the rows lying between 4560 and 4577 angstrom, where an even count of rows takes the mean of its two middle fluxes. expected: 57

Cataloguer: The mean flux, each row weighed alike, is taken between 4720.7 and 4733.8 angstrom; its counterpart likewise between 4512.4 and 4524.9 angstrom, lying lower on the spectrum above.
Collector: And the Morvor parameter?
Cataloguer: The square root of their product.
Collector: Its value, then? 28.6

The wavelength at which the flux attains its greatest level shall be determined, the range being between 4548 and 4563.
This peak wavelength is 4559.43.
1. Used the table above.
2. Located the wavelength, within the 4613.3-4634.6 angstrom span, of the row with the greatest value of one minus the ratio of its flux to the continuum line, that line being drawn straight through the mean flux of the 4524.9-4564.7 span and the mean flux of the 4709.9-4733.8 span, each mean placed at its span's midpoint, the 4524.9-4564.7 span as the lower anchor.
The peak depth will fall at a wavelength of 4627.11 angstrom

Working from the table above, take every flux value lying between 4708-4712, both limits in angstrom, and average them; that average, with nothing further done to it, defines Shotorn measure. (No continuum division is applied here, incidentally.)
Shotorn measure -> 19.8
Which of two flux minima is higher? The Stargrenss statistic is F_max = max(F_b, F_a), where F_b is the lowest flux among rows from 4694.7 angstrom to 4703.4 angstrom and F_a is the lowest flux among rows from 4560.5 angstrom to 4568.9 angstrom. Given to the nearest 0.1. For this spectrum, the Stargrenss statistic 28.0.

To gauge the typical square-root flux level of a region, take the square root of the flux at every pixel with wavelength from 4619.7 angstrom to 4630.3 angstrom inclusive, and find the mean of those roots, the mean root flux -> 5.482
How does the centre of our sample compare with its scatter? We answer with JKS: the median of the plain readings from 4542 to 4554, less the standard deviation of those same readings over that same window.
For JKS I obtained 25.4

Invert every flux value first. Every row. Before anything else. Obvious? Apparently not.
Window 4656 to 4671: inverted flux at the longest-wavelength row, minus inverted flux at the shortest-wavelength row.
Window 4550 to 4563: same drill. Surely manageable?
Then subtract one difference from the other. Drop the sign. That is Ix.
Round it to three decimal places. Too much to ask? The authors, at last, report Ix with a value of 0.006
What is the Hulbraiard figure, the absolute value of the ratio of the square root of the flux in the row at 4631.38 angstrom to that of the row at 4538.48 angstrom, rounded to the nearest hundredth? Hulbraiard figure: 1.06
